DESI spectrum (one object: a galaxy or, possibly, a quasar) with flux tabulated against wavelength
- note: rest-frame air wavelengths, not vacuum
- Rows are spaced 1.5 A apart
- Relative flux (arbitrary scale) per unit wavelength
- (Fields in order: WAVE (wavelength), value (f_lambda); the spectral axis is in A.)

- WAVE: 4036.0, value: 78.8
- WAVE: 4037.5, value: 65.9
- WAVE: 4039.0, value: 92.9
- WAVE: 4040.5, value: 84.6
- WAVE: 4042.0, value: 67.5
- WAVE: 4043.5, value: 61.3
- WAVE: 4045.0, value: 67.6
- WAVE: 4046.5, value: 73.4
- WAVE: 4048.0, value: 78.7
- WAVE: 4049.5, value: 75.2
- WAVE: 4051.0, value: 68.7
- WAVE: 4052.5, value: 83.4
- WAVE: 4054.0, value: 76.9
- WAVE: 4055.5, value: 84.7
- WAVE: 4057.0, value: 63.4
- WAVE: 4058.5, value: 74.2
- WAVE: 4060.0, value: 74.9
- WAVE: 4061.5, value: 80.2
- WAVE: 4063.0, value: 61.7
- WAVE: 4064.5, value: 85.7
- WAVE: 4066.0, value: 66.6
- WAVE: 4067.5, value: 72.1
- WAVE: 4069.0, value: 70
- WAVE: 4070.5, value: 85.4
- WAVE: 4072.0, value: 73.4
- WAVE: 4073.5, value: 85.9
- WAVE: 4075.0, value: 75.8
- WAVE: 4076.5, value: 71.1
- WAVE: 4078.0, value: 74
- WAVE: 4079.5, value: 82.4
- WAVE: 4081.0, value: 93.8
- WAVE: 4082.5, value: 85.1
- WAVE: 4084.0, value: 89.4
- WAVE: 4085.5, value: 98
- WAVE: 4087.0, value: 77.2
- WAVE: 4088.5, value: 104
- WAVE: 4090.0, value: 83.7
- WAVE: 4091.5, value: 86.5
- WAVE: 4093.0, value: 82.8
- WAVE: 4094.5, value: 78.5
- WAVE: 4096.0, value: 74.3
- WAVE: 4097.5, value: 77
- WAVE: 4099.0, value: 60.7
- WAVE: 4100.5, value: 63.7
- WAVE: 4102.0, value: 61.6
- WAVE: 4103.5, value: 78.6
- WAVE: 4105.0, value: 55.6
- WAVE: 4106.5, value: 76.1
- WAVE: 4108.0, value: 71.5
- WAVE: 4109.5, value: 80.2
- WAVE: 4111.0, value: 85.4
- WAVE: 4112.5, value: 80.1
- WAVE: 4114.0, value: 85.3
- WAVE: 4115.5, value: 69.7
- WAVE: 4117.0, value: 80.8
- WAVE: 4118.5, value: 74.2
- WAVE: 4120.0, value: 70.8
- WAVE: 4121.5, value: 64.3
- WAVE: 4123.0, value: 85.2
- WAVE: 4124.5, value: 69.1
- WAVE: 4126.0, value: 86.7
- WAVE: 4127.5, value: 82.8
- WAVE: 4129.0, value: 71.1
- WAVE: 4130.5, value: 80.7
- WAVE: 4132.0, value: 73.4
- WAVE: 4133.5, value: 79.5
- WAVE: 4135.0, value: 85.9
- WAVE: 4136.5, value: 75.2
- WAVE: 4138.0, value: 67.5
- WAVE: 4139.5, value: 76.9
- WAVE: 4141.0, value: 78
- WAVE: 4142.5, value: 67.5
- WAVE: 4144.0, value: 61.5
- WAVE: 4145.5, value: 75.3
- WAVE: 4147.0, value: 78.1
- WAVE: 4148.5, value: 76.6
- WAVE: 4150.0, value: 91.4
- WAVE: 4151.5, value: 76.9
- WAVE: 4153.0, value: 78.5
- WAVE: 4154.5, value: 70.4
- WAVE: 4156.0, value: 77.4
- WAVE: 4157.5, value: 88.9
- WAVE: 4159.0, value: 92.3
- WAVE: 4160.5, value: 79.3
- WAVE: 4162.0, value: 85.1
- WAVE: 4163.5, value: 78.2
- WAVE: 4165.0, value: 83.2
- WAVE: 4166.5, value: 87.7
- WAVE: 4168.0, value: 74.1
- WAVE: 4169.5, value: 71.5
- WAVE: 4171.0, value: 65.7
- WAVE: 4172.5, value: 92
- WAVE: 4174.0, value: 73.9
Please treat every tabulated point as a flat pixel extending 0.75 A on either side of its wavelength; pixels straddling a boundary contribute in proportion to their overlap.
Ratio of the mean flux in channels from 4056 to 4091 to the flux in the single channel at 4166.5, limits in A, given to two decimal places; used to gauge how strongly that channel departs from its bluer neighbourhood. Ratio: 0.91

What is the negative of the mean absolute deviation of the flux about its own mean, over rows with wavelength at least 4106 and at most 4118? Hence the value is -4.7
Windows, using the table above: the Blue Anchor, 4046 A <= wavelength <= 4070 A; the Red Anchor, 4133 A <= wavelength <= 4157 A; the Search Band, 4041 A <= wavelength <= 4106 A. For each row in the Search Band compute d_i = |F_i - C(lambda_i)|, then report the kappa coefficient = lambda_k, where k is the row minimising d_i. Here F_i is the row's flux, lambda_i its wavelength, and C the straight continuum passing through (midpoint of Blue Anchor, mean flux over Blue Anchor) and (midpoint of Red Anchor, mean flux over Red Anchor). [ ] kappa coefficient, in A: 4058.5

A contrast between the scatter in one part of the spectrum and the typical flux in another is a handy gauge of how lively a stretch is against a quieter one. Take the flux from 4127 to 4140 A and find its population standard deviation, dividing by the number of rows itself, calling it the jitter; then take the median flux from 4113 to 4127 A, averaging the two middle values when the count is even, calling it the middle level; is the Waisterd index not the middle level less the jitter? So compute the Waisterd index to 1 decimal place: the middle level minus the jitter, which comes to 68.7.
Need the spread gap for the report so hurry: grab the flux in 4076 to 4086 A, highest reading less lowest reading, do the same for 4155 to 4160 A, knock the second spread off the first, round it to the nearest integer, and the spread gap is 12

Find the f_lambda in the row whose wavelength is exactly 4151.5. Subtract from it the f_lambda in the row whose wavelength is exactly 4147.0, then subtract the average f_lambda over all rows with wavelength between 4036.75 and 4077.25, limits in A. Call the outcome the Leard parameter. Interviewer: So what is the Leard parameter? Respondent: -76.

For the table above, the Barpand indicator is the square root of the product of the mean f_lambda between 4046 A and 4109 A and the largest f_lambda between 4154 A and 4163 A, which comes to 84.3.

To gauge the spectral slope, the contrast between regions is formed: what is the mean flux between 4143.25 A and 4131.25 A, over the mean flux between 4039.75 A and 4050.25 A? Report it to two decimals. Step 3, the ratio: 1.04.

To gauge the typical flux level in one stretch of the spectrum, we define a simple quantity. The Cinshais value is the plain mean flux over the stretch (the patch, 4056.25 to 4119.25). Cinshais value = 77.4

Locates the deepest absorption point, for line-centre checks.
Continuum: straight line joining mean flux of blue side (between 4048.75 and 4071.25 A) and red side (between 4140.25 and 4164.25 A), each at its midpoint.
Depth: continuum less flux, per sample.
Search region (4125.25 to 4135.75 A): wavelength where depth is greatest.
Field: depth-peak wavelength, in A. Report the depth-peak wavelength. 4129.0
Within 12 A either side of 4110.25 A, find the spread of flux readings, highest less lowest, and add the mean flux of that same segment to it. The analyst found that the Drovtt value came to 102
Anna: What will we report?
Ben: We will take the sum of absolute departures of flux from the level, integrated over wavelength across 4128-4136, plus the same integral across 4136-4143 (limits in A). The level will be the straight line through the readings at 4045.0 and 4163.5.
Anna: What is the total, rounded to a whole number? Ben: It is 69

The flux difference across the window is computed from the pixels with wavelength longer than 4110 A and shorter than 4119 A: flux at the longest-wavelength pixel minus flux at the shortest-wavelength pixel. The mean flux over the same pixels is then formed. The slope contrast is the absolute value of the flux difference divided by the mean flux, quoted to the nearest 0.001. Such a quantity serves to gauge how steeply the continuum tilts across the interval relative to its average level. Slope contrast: 0.141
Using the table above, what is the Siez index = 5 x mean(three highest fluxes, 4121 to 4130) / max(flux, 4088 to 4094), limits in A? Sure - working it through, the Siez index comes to 4.08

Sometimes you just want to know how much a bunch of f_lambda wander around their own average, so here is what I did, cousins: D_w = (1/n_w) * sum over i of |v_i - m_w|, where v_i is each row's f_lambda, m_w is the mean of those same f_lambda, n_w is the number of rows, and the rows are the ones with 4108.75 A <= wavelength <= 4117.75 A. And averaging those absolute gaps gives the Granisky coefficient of 3.6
